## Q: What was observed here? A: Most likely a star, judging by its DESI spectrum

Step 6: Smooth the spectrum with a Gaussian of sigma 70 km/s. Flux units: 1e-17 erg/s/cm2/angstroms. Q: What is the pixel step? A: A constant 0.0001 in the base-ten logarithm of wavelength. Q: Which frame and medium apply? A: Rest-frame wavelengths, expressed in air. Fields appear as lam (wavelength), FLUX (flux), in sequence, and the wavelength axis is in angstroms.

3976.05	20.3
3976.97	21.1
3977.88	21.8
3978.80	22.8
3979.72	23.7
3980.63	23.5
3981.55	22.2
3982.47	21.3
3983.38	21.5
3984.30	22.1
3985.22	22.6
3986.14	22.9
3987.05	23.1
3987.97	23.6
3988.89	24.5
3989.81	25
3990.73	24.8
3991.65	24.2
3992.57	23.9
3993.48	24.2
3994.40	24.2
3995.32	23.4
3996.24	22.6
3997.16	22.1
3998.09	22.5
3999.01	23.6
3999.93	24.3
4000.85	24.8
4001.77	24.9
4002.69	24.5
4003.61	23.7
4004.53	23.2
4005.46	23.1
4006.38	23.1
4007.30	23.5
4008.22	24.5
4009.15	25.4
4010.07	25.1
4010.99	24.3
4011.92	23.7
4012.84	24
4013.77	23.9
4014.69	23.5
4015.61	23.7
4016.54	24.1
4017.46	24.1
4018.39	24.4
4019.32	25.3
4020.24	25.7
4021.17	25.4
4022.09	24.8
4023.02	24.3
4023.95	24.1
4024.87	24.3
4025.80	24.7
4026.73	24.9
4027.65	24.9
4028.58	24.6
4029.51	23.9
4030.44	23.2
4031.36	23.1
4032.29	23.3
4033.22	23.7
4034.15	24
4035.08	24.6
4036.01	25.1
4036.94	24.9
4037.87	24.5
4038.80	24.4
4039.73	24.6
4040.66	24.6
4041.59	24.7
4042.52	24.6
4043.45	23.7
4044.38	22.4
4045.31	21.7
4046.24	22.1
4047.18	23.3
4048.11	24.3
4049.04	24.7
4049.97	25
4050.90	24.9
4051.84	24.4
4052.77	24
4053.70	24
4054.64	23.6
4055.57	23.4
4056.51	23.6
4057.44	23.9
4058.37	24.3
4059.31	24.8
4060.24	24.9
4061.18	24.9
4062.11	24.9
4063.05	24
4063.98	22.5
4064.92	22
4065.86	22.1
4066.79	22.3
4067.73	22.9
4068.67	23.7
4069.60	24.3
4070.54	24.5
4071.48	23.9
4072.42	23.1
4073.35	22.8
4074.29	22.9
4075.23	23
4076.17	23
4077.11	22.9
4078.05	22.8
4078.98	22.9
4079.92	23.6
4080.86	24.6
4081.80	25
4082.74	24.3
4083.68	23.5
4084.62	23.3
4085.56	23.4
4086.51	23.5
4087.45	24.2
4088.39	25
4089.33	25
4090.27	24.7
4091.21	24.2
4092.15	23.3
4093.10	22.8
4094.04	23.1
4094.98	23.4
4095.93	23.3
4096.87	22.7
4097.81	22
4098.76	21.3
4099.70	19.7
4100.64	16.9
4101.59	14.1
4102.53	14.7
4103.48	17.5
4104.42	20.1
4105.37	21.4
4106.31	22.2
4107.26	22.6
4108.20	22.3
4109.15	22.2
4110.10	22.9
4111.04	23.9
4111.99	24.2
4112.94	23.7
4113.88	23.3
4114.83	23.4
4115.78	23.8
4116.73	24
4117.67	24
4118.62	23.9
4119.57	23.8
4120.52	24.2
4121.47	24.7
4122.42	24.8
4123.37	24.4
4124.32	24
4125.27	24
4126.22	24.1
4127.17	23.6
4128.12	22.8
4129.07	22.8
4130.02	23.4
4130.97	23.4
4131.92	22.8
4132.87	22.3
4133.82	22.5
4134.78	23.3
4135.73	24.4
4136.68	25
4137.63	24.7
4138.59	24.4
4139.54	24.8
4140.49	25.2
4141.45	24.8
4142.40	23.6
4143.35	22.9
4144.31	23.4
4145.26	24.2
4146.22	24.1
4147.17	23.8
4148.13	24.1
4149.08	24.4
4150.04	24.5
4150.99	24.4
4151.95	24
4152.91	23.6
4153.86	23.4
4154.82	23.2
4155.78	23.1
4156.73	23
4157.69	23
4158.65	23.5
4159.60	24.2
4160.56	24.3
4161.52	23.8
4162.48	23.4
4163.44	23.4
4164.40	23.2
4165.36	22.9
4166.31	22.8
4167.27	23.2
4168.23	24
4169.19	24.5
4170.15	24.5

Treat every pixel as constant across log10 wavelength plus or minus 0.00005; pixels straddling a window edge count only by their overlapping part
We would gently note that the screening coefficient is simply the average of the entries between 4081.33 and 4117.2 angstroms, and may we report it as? 22.4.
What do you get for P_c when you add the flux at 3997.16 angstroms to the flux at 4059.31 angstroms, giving 46.90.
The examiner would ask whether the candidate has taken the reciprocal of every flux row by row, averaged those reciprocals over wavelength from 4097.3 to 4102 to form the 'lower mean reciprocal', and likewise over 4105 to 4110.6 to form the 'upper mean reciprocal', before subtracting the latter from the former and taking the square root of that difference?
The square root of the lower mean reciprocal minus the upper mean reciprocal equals 0.10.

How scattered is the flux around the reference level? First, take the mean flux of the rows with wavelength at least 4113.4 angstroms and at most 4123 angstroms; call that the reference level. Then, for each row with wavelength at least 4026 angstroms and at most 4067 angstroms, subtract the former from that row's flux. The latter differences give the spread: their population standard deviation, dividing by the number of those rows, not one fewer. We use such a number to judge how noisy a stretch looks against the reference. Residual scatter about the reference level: 0.95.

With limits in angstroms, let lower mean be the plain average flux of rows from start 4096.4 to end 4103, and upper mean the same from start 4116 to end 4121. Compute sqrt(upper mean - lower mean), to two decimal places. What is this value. 2.28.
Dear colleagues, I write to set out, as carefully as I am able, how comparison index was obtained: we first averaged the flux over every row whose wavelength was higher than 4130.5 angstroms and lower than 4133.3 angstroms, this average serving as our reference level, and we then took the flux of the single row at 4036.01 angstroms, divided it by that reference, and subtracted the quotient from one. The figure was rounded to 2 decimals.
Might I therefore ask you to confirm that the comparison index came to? -0.10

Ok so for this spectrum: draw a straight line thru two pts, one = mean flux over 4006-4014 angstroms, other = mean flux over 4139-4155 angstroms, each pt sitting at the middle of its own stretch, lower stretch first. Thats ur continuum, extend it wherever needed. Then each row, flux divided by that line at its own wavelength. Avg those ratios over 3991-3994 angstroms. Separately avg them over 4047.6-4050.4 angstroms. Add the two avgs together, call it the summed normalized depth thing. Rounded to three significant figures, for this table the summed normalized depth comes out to 2.02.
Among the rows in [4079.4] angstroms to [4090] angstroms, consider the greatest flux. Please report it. 25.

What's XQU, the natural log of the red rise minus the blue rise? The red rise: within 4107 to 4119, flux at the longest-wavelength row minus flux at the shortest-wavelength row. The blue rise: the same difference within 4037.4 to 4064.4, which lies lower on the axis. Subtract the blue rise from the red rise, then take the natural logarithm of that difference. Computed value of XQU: 1.2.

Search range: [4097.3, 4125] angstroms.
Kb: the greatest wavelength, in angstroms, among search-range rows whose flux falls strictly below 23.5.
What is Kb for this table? 4114.83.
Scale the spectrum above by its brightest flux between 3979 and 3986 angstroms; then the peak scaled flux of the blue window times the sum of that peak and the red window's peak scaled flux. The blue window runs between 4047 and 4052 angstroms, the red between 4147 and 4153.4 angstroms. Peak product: 2.20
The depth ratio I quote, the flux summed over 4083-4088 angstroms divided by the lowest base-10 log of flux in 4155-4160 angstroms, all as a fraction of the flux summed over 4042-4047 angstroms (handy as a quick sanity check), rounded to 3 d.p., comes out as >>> 0.756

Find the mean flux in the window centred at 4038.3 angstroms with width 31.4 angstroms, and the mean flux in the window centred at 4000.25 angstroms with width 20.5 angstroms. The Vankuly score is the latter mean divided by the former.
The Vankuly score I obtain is 0.99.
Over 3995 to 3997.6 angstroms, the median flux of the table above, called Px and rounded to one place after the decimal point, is 22.6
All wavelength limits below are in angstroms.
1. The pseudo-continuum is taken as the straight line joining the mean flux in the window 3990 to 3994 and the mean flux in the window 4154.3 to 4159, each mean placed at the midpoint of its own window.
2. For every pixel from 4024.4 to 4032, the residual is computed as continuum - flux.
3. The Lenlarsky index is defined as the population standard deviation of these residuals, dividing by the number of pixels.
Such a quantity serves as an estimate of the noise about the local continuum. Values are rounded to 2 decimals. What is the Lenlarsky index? 0.67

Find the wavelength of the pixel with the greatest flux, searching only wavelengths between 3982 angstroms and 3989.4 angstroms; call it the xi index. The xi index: 3988.89 angstroms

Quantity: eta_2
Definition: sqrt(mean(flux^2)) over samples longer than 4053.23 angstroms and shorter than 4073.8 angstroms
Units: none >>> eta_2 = 23.7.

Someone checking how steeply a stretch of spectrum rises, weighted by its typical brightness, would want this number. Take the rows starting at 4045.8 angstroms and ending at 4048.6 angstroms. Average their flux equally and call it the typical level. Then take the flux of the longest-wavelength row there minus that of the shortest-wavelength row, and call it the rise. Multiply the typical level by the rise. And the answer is 51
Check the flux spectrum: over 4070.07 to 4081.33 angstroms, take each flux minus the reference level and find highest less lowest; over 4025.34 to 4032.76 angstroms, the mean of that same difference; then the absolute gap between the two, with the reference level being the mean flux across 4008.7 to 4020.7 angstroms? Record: 2.1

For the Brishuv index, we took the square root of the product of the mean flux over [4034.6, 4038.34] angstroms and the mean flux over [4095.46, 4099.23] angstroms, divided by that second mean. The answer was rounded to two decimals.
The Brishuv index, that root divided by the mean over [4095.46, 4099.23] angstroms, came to 1.05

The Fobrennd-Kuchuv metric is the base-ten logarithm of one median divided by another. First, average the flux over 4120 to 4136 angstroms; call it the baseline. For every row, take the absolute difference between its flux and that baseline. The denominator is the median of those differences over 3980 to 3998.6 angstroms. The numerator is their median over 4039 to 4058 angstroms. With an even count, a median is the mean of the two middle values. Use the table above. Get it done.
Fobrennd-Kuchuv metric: 0.0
